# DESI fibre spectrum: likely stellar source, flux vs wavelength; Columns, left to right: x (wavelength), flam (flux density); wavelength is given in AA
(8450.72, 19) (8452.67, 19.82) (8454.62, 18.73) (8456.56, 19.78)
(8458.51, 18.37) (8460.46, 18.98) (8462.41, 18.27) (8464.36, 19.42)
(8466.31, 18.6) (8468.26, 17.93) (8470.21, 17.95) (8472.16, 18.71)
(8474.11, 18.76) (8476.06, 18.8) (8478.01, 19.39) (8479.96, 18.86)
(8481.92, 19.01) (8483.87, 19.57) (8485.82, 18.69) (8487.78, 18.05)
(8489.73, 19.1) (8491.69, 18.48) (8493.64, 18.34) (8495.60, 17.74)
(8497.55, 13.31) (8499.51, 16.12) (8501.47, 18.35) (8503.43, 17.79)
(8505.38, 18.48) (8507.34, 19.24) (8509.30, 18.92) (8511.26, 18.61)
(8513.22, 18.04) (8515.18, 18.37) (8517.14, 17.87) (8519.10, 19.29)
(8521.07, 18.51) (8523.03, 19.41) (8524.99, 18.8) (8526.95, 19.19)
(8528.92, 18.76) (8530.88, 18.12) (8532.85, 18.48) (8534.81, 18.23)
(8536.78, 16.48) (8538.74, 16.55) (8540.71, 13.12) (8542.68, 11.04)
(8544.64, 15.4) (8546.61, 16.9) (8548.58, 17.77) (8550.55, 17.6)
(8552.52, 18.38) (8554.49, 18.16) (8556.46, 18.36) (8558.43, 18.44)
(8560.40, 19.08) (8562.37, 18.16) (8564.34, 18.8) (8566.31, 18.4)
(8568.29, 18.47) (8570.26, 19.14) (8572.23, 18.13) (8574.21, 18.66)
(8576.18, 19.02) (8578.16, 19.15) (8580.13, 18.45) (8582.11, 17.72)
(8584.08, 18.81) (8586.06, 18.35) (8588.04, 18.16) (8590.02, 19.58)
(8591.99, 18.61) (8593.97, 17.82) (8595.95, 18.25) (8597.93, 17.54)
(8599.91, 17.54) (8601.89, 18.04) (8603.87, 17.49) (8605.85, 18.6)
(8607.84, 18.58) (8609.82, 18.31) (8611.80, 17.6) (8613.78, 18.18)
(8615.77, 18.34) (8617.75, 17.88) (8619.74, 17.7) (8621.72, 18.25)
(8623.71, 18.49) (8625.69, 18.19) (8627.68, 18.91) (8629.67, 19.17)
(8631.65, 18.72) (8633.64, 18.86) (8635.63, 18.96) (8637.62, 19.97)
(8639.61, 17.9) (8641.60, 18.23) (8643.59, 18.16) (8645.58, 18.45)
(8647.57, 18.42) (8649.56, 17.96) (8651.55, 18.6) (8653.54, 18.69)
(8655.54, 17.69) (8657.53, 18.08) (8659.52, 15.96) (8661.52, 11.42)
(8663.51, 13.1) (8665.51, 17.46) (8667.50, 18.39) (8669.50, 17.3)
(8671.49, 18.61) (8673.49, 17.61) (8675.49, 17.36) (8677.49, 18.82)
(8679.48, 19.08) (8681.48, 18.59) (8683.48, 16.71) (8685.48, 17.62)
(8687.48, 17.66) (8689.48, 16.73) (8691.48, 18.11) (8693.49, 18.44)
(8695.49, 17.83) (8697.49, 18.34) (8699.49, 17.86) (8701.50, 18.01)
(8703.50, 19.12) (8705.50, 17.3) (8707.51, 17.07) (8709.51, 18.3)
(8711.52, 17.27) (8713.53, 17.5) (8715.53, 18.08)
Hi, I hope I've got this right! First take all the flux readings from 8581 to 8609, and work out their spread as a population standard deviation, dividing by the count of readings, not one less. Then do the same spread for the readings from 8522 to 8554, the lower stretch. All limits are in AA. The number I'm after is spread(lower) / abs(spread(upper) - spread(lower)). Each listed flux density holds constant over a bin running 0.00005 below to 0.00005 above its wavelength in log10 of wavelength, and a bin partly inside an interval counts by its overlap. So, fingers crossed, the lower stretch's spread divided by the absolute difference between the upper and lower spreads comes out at 1.3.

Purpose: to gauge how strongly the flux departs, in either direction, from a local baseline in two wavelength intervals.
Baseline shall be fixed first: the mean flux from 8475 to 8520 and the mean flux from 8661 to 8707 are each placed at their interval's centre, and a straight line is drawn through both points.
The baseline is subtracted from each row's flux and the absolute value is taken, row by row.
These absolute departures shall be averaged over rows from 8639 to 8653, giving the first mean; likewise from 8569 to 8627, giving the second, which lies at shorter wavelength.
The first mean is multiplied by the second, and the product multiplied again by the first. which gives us 0.2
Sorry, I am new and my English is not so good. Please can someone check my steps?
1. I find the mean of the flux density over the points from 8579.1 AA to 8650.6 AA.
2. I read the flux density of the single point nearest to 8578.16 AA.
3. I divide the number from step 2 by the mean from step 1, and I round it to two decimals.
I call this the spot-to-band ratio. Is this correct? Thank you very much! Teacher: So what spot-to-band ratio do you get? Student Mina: 1.04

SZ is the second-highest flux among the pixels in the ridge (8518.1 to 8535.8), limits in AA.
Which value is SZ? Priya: 19.29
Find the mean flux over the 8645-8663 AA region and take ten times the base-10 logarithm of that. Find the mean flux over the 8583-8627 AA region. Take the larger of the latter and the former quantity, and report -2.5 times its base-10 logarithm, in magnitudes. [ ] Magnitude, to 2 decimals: -3.15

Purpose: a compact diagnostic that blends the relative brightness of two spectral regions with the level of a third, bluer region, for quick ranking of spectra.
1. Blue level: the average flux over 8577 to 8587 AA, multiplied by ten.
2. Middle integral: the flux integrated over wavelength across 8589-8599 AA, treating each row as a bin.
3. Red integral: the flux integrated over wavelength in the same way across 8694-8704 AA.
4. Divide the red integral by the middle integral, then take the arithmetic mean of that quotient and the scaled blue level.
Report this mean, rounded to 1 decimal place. 93.0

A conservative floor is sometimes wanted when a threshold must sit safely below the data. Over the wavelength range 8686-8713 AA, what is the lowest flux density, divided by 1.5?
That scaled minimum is 11.2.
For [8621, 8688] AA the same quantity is 7.6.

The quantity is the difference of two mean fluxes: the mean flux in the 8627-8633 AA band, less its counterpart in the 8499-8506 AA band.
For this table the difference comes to 1.2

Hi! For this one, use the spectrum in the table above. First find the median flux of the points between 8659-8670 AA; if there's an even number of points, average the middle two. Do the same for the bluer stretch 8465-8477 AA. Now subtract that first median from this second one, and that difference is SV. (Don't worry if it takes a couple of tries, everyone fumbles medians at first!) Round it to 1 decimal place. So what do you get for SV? 2.0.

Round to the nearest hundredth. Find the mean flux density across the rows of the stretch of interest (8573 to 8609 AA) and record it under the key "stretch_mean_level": 18.35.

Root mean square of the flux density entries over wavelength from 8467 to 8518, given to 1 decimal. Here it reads 18.3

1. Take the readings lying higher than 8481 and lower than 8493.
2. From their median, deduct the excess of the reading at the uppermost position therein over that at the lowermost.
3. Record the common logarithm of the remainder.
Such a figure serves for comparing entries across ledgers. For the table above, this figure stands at 1.29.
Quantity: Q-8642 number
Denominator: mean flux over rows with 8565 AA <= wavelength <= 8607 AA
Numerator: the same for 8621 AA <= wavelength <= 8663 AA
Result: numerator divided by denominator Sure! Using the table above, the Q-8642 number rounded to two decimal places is 0.98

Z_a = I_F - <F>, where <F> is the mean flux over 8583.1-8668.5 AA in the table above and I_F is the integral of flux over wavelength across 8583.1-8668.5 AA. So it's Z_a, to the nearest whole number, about 1518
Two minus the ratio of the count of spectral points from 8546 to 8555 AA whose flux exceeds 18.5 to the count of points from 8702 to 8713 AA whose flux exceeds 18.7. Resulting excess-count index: 2.0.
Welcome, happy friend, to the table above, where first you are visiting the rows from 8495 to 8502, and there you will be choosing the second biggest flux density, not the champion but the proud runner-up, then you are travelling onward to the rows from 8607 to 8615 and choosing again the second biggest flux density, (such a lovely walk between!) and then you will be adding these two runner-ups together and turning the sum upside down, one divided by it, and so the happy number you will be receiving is 0.0277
